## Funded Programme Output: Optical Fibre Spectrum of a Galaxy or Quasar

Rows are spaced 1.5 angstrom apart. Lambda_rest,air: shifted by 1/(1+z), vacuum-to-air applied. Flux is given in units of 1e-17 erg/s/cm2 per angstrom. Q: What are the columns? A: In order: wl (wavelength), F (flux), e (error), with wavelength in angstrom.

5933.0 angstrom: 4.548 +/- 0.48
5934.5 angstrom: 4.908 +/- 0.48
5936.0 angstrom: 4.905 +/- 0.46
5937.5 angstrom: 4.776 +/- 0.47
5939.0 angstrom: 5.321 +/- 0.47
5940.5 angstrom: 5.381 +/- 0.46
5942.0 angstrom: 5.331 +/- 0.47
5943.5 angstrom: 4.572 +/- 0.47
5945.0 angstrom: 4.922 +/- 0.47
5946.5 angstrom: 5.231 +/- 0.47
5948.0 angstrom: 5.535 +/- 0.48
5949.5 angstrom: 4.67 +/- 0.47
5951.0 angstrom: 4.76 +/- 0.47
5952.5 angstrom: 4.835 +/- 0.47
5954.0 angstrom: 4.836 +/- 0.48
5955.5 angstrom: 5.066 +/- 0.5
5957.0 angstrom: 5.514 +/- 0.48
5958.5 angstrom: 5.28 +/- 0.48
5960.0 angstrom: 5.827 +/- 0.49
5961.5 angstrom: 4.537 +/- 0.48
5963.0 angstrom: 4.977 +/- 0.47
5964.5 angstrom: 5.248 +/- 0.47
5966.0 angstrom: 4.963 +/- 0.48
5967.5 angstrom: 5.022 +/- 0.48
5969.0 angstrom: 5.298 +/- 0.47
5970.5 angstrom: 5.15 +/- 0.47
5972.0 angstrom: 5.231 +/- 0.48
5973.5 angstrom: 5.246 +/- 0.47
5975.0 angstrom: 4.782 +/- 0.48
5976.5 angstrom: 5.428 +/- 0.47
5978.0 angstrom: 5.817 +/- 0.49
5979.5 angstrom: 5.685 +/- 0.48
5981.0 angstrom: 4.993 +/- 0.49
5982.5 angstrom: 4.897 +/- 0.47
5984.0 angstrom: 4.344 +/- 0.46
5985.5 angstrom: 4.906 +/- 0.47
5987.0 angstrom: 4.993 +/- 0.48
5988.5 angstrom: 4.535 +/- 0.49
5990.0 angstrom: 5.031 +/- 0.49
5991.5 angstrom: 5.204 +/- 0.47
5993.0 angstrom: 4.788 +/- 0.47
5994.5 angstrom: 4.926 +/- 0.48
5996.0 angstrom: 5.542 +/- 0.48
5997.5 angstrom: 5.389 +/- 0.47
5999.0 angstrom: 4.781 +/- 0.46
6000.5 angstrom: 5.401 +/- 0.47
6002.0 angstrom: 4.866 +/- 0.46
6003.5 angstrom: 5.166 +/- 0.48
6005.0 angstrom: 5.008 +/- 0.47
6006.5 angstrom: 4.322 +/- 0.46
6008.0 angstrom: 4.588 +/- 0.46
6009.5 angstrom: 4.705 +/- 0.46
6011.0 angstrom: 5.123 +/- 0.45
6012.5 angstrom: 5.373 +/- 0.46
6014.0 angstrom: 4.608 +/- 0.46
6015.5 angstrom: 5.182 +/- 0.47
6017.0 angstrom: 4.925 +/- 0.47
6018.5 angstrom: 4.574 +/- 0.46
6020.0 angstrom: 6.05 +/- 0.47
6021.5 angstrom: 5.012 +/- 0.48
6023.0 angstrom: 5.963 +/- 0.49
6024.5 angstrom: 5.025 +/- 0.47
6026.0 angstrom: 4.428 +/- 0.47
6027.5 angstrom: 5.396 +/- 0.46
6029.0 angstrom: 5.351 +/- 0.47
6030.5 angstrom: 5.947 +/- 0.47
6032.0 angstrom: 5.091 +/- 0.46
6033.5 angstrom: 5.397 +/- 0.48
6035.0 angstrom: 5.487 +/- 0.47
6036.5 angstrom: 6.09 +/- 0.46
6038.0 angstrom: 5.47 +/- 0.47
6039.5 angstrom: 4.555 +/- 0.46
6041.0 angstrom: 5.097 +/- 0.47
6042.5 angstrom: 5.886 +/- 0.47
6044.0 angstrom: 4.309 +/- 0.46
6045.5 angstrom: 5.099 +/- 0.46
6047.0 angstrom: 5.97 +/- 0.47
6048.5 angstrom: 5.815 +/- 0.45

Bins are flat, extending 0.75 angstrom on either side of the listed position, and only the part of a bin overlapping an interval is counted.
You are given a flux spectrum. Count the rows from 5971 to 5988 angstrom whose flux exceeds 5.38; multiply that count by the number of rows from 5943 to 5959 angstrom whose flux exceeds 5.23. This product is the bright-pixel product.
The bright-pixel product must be 12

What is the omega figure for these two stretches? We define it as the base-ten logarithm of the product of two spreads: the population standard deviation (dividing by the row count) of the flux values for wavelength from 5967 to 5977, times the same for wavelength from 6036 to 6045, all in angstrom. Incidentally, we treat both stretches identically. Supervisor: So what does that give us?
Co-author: -0.90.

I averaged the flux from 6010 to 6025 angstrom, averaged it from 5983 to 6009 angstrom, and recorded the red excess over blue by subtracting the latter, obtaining 0.25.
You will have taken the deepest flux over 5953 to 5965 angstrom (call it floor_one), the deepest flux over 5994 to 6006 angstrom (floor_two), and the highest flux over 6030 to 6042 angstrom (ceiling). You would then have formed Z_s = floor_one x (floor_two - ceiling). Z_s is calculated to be -5.9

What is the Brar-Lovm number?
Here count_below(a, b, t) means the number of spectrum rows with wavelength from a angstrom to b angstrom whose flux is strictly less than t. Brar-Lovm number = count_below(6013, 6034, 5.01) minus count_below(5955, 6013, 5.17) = -20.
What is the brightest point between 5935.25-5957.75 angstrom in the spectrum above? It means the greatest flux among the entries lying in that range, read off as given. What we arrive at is 5.535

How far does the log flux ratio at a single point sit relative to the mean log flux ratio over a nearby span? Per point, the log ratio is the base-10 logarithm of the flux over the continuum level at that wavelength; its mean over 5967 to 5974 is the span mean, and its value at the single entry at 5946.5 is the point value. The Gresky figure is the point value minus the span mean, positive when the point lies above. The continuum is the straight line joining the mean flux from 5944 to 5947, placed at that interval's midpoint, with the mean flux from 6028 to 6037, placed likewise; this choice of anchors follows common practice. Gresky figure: 0.015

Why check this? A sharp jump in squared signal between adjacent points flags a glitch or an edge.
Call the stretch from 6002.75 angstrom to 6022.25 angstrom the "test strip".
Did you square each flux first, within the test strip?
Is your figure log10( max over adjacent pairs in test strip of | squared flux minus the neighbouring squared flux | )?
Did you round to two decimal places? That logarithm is 1.20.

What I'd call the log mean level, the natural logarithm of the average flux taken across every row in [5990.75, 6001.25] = 1.64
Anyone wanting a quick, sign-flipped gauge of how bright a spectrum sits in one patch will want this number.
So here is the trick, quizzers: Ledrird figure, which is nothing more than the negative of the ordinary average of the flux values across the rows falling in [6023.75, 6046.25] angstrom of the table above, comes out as -5.24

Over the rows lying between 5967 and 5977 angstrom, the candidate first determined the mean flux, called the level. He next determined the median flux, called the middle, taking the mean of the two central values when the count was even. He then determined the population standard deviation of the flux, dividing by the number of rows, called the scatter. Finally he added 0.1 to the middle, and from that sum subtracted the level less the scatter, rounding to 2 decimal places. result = 0.36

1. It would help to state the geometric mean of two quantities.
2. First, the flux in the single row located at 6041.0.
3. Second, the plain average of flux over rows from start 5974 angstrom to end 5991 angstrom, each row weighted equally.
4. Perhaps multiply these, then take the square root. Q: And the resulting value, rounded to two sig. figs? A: 5.1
